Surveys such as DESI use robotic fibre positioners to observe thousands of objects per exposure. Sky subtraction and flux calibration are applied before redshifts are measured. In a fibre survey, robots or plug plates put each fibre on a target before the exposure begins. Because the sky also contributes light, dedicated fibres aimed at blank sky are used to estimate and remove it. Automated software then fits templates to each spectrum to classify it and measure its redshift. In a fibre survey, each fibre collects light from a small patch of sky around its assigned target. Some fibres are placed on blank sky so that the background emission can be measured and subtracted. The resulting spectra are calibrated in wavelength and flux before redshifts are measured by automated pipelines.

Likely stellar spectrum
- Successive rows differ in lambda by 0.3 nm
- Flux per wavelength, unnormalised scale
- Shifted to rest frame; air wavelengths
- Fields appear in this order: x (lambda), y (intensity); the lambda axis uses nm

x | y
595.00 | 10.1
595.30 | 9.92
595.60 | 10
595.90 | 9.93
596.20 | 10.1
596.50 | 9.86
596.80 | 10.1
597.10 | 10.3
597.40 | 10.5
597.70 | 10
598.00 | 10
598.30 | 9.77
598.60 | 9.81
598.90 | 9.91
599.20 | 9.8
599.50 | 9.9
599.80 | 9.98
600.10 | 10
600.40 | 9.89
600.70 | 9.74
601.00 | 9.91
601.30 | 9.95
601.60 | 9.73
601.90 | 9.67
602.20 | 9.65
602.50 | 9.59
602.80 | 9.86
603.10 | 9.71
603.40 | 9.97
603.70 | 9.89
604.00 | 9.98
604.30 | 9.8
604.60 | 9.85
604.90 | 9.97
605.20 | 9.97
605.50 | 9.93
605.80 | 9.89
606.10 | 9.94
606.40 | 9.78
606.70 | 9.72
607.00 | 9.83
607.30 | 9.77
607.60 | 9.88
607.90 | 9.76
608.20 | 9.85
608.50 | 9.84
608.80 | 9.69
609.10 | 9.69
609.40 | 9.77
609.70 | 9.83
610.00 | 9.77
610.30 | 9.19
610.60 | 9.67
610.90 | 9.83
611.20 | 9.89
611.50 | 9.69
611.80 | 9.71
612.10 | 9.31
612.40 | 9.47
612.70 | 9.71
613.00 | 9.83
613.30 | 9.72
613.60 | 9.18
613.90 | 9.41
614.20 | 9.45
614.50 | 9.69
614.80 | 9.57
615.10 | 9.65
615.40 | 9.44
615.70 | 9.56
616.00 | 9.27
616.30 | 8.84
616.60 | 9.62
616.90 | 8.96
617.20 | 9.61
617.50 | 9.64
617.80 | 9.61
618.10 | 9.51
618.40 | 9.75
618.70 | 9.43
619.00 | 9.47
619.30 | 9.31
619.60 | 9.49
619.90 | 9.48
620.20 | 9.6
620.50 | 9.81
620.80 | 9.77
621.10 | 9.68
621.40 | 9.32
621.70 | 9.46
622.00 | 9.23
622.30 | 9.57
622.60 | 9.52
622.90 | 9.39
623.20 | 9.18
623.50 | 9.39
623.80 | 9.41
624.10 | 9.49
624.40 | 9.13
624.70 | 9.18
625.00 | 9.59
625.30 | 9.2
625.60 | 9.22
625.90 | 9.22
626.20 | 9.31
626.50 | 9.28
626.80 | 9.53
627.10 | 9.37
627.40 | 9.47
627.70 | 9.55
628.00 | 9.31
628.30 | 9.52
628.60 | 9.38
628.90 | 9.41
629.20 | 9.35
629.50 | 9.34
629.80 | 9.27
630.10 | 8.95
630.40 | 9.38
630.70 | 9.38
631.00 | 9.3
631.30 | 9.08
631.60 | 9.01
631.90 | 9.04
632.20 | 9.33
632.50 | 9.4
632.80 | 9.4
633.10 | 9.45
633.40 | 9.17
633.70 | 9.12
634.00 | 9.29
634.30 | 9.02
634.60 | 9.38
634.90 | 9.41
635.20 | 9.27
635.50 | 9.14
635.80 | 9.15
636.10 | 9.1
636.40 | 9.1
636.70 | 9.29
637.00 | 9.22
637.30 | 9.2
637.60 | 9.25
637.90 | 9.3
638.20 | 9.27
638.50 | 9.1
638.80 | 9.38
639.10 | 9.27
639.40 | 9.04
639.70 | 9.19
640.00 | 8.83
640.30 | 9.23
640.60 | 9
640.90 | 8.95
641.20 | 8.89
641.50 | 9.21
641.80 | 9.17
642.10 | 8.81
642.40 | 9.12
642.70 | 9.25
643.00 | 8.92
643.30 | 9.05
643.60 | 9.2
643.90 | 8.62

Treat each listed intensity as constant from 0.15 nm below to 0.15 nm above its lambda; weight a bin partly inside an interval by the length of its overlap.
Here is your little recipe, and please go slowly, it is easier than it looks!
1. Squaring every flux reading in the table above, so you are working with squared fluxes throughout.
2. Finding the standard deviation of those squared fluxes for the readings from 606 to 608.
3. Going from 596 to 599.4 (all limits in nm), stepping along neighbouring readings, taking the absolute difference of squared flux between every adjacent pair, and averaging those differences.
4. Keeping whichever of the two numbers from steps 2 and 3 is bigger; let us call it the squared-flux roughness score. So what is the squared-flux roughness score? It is 3.8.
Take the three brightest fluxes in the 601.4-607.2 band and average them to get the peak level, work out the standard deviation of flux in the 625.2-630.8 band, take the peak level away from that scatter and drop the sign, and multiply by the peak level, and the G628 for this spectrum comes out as 98.1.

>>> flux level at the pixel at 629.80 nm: 9.27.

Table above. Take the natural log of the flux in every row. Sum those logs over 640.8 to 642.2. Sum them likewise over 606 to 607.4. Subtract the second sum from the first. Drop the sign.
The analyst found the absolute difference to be 0.43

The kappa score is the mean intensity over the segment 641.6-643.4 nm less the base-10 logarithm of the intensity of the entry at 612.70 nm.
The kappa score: 8.07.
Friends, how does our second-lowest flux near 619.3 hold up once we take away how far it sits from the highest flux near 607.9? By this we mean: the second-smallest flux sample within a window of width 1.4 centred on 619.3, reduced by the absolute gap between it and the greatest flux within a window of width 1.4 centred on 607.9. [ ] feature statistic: 8.98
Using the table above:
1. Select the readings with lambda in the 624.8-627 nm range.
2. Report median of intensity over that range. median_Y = 9.28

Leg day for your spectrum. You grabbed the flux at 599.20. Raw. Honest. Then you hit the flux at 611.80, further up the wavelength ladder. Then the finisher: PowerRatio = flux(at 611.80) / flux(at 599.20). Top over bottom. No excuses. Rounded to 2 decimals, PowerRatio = 0.99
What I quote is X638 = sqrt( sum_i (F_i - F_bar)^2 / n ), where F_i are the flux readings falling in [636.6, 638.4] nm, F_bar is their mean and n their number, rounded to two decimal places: 0.04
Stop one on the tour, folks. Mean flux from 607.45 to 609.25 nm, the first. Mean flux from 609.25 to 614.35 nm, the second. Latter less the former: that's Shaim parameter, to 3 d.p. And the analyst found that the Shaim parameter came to -0.171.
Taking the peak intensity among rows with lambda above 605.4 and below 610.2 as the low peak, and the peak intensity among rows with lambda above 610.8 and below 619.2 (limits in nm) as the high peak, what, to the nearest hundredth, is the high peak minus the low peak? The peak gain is -0.05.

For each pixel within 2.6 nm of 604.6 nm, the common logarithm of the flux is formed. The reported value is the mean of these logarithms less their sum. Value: -16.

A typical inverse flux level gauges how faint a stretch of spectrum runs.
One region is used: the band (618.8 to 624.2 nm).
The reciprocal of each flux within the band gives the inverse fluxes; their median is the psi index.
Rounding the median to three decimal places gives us 0.106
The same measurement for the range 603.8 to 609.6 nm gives 0.102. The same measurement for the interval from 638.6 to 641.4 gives 0.111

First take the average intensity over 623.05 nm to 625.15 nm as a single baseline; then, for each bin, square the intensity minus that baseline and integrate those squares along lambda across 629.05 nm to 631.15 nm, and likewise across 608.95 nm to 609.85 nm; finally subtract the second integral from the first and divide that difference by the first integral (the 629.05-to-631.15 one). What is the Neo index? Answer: -2.4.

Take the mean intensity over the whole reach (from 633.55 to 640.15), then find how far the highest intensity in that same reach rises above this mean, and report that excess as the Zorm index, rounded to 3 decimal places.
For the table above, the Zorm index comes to 0.214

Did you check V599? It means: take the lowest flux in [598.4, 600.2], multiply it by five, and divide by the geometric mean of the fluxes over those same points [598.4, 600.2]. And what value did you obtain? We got 4.95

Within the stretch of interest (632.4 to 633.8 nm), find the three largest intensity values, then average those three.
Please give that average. 9.42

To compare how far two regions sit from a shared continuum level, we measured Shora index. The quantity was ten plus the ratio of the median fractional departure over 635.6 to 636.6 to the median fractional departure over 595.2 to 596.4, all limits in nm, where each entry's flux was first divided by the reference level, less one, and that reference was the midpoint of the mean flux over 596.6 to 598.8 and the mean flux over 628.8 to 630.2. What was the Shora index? 8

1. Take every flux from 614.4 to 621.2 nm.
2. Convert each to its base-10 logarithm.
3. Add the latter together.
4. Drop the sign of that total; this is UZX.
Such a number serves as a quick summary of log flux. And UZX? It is 22.5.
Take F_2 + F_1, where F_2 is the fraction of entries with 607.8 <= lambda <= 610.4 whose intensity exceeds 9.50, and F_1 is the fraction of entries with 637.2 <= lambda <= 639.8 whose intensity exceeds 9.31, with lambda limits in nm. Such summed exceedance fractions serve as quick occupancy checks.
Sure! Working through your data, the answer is 1.0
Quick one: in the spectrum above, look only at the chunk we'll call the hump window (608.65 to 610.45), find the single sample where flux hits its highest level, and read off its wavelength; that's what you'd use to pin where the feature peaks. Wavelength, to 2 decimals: 609.70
